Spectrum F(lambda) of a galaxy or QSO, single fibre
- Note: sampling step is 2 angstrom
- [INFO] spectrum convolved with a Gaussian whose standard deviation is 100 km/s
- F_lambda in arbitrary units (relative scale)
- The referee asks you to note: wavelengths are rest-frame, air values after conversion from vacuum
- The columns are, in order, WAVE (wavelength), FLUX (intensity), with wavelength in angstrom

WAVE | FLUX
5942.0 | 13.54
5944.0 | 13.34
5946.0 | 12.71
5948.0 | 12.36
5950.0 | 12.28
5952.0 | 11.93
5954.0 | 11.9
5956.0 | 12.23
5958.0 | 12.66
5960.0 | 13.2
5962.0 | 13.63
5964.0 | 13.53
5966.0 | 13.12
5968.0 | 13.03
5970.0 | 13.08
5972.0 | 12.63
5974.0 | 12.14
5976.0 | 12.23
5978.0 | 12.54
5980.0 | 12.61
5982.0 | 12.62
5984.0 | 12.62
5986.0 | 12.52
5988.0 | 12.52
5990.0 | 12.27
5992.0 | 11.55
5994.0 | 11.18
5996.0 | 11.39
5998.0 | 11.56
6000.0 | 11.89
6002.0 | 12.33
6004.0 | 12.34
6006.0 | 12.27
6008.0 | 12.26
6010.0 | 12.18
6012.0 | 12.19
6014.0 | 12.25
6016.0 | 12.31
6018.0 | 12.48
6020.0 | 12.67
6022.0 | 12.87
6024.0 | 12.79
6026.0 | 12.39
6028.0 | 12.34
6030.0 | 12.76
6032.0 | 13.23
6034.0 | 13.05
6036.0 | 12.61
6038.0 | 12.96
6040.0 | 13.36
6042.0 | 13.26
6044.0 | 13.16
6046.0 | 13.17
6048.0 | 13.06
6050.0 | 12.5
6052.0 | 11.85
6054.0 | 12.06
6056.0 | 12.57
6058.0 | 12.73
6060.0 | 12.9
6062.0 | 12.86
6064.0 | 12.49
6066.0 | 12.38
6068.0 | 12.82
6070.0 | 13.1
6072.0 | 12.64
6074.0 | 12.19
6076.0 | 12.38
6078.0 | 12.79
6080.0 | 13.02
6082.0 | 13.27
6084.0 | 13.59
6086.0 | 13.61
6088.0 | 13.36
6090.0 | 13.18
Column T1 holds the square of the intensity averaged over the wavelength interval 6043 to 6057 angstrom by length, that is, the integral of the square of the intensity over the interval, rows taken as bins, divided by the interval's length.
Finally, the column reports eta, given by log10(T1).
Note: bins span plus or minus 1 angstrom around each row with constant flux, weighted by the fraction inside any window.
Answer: 2.20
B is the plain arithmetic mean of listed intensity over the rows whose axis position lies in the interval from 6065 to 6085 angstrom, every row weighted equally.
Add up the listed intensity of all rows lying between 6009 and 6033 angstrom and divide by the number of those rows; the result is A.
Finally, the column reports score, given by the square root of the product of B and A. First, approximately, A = 12.5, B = 12.8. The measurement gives 12.7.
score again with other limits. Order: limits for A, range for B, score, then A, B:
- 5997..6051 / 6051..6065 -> 12.5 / 12.6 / 12.5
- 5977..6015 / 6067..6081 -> 12.4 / 12.2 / 12.7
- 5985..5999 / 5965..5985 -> 12.3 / 11.9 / 12.7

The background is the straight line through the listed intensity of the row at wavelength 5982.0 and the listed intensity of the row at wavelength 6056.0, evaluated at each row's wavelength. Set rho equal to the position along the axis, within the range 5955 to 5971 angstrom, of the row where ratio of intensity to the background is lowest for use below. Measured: 5956.0 angstrom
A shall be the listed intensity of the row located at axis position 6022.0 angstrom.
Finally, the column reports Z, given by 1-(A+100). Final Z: -112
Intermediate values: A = 12.87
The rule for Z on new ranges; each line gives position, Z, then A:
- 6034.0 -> -112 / 13.05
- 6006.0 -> -111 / 12.27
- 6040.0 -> -112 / 13.36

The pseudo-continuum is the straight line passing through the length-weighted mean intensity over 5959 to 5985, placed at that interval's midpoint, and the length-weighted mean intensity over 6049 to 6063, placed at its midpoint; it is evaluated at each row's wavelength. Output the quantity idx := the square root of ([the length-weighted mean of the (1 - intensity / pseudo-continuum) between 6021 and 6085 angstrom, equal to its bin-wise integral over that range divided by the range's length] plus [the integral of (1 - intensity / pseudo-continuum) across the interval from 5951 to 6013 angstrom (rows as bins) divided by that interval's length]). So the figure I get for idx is 0.100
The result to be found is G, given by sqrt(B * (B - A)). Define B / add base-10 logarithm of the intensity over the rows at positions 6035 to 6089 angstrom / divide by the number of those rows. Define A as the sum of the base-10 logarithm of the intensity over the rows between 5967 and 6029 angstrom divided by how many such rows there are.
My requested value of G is 0.141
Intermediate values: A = 1.090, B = 1.11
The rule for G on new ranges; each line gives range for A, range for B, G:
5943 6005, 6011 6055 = 0.098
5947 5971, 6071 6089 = 0.095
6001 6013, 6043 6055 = 0.118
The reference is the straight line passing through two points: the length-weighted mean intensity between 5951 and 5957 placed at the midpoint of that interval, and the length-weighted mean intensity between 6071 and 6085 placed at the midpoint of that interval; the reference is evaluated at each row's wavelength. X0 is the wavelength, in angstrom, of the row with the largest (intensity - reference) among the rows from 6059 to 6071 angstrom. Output 6070.0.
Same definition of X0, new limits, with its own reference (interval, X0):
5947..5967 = 5962.0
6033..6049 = 6040.0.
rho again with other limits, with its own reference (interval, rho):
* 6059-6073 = 6066.0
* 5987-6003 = 5994.0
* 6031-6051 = 6050.0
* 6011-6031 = 6012.0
